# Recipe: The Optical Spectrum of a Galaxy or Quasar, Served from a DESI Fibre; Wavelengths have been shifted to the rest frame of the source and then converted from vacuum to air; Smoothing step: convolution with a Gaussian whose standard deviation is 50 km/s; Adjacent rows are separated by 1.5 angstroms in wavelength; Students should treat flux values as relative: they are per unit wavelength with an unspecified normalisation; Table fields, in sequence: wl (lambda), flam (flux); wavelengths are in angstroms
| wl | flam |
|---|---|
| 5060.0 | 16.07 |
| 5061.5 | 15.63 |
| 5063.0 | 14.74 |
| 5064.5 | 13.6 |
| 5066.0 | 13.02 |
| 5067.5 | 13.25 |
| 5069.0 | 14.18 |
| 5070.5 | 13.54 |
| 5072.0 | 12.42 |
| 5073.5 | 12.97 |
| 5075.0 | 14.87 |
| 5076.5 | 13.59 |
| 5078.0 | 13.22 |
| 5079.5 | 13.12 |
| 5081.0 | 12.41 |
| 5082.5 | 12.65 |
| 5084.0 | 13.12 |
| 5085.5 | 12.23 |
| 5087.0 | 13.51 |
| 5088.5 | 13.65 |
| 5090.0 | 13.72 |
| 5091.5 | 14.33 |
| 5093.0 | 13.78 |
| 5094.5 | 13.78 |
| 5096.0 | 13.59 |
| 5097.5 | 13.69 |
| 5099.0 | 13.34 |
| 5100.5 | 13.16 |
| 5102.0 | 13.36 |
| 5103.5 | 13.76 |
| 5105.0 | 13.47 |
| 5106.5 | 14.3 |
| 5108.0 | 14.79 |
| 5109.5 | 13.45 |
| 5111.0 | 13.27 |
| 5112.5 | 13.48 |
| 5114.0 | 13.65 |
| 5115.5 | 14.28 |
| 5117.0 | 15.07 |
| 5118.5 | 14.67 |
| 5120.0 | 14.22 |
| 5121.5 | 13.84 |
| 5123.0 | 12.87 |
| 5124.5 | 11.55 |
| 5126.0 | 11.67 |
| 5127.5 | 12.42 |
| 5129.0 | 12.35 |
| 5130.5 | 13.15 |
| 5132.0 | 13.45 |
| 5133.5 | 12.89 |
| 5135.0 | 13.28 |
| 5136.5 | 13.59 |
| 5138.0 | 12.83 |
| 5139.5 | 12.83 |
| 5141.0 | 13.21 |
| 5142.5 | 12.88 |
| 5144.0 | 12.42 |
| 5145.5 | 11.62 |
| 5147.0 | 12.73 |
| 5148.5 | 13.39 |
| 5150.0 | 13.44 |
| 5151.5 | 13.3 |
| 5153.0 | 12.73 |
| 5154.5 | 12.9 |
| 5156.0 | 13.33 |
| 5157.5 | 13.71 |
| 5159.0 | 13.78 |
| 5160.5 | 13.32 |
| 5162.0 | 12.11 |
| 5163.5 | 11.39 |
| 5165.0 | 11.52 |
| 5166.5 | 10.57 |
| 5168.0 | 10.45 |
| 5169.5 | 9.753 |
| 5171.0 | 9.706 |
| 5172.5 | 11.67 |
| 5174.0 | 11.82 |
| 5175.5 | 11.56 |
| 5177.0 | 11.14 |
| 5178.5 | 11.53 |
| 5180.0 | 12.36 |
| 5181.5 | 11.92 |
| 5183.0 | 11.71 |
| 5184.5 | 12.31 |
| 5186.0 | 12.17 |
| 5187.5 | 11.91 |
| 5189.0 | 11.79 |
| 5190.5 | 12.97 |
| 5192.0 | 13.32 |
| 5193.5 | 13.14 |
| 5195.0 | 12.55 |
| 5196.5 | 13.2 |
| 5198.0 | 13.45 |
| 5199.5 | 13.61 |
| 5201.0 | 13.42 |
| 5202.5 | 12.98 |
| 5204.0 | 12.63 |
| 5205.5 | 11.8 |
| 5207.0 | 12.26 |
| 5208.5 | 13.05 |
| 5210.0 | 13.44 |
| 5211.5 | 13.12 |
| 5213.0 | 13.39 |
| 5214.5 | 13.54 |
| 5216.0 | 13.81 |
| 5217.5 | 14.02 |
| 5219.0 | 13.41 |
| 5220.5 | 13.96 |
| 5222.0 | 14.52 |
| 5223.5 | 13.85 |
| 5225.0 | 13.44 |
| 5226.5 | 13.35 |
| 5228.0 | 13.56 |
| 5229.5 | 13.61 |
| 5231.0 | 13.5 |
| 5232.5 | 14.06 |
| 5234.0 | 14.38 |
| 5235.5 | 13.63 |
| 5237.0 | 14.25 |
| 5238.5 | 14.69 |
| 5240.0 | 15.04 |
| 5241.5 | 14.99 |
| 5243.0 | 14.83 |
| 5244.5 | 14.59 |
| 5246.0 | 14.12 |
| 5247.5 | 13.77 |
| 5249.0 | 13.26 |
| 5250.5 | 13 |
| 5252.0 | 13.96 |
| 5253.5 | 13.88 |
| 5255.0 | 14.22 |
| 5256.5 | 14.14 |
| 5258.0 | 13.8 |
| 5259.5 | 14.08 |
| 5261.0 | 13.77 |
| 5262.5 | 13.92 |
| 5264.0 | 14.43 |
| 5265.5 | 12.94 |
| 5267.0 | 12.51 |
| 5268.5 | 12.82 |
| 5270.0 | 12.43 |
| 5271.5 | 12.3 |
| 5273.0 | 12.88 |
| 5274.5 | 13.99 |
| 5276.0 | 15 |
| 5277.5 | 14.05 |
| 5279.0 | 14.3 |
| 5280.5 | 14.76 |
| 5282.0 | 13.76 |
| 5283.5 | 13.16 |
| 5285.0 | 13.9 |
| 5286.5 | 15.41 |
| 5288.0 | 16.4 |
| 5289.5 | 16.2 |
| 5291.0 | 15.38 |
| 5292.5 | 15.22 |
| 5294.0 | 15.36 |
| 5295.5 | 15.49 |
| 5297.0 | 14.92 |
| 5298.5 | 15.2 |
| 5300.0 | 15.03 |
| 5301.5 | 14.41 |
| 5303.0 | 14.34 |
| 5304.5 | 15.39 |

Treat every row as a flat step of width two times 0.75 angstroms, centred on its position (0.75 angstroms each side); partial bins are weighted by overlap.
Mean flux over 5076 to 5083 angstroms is 13.0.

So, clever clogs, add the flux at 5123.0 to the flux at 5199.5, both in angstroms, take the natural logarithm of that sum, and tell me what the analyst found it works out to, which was 3.28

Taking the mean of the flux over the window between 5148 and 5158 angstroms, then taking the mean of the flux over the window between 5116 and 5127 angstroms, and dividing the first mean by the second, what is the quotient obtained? 0.99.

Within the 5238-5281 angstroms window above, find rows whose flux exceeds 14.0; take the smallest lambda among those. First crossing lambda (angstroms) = 5238.5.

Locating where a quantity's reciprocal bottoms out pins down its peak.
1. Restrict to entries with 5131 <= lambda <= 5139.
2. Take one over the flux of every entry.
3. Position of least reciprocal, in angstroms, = 5136.5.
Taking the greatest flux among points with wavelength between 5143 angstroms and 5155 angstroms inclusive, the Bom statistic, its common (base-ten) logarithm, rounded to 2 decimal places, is 1.13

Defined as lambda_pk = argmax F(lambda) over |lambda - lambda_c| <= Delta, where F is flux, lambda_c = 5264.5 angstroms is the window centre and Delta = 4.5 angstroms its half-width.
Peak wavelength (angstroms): 5264.0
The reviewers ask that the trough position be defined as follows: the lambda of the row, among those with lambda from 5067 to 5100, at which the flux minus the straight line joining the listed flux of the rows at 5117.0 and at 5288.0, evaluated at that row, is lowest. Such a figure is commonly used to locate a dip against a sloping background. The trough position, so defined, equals 5085.5 angstroms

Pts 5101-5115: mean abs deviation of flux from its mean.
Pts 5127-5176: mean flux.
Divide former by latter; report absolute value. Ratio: 0.0299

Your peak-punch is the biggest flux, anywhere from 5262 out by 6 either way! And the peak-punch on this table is 14.43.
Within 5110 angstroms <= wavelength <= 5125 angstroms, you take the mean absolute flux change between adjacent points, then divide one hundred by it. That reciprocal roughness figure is 169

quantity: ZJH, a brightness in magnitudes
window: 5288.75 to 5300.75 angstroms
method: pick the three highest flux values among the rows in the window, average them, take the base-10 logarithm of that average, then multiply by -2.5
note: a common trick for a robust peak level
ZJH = -2.989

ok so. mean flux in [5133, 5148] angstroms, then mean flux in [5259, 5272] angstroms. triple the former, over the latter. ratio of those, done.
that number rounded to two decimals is 2.91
